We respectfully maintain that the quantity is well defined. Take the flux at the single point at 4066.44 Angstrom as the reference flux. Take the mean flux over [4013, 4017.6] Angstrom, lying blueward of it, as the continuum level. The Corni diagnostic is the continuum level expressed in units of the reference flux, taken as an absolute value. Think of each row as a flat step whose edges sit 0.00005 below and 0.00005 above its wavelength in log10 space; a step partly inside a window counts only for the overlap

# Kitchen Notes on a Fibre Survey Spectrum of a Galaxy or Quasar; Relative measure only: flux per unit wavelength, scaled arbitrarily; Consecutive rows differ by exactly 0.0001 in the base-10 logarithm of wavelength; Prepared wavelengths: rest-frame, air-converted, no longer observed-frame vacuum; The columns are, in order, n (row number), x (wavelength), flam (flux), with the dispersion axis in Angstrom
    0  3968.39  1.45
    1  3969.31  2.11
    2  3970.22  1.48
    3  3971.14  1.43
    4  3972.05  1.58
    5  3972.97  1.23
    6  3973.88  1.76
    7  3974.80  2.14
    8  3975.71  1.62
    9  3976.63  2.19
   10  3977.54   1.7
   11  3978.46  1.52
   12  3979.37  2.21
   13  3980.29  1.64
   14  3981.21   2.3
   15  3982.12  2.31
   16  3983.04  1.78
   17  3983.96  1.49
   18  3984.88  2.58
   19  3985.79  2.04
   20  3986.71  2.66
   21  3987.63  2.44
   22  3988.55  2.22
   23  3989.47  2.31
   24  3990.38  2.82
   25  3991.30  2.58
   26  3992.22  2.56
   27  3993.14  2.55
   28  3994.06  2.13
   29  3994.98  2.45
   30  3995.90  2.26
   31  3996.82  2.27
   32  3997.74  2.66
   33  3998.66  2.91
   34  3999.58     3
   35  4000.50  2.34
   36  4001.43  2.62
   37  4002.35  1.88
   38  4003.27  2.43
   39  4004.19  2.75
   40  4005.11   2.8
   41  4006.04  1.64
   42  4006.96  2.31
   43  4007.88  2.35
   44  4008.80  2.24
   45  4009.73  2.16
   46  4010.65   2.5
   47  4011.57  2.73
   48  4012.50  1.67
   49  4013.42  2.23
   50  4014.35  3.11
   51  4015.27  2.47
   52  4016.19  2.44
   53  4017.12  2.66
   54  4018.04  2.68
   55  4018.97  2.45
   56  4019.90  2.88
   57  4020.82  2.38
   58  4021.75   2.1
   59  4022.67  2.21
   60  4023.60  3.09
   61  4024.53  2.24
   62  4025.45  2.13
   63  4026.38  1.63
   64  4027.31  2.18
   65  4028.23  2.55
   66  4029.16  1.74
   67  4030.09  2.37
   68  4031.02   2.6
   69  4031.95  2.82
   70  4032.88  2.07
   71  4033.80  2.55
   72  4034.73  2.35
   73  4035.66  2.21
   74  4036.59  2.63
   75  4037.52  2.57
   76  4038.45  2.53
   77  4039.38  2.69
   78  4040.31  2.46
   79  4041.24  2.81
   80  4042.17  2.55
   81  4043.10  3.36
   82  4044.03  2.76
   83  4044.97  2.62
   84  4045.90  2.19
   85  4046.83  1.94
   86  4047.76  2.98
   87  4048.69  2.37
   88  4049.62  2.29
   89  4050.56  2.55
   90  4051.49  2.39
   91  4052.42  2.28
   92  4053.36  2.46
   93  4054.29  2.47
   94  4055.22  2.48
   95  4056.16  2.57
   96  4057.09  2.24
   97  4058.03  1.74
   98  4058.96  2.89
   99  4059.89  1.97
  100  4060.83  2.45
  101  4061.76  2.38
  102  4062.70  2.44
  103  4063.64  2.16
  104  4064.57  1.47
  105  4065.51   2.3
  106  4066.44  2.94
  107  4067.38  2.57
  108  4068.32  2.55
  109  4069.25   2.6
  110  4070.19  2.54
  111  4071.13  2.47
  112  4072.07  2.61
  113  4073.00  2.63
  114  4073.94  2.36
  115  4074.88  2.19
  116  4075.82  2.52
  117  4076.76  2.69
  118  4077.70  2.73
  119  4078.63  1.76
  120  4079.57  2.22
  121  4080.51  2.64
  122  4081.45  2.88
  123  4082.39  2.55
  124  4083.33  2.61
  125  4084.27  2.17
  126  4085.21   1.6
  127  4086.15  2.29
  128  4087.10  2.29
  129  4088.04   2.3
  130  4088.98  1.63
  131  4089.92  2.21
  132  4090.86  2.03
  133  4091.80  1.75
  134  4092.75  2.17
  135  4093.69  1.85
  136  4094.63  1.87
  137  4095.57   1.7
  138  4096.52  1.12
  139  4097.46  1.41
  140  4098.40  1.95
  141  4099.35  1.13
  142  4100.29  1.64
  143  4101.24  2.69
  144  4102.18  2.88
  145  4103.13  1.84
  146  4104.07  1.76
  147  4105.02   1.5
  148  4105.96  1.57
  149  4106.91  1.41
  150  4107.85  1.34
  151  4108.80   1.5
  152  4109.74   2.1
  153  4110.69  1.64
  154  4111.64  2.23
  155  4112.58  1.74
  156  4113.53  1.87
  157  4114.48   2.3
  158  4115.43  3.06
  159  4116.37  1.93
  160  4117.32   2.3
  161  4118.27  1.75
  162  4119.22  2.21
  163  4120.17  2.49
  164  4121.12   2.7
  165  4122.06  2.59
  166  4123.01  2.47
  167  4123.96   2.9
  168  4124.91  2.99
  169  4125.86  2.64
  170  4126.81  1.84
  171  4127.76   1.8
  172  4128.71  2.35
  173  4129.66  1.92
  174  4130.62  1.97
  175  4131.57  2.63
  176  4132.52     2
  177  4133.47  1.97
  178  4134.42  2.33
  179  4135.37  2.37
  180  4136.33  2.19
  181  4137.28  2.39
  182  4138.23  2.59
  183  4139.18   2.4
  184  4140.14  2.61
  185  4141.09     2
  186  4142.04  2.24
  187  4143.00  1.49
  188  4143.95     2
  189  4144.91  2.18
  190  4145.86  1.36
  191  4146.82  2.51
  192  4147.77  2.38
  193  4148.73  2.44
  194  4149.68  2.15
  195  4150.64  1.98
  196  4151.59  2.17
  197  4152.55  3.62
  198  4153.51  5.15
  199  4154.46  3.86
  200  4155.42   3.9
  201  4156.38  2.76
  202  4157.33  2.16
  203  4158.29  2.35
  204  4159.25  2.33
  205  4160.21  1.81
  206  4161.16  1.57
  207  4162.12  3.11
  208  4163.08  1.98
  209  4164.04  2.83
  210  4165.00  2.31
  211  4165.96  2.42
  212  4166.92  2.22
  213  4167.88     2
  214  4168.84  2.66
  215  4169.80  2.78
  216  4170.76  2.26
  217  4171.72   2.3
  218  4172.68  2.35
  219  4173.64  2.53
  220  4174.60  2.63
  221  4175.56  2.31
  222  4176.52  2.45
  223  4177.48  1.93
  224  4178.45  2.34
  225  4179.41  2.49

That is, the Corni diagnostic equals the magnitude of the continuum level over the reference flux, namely 0.88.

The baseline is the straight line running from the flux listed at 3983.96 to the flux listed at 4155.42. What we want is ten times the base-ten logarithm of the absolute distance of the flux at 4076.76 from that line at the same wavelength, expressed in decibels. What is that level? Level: -10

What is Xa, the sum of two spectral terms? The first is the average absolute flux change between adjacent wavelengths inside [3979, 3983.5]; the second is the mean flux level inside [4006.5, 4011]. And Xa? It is 2.75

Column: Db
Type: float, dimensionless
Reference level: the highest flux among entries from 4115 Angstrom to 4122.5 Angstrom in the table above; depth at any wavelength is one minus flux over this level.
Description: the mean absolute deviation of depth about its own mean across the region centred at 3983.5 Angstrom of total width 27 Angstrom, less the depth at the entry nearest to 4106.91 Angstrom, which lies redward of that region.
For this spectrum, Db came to -0.42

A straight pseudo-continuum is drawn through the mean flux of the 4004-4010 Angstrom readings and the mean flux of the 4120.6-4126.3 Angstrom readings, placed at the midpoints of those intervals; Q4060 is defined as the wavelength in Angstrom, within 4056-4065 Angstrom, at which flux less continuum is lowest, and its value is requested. 4064.57 Angstrom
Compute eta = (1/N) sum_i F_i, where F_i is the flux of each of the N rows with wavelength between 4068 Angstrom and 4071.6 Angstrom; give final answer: 2.54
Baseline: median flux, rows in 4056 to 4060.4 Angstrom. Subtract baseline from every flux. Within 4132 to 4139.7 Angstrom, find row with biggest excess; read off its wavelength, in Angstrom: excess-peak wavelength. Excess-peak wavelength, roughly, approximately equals 4138.23 Angstrom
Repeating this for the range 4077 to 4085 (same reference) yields 4081.45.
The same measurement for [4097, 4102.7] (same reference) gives 4102.18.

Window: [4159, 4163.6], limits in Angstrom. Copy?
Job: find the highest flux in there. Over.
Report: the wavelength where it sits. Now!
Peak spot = 4162.12 Angstrom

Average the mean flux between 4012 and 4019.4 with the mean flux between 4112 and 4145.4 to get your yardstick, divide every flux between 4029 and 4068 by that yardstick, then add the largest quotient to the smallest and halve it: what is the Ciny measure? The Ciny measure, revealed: 1.02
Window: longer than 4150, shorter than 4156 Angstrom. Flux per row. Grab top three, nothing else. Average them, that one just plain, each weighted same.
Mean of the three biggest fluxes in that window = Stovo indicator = 4.30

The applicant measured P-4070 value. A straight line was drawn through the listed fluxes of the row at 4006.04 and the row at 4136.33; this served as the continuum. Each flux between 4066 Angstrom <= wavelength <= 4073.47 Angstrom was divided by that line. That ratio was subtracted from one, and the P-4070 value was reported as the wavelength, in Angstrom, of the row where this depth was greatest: 4071.13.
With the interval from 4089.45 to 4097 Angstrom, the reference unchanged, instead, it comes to 4096.52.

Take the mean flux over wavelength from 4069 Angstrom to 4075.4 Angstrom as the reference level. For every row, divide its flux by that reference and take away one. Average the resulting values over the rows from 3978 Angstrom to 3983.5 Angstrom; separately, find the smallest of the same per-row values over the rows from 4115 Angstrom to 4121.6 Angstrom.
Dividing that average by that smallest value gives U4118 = 0.71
